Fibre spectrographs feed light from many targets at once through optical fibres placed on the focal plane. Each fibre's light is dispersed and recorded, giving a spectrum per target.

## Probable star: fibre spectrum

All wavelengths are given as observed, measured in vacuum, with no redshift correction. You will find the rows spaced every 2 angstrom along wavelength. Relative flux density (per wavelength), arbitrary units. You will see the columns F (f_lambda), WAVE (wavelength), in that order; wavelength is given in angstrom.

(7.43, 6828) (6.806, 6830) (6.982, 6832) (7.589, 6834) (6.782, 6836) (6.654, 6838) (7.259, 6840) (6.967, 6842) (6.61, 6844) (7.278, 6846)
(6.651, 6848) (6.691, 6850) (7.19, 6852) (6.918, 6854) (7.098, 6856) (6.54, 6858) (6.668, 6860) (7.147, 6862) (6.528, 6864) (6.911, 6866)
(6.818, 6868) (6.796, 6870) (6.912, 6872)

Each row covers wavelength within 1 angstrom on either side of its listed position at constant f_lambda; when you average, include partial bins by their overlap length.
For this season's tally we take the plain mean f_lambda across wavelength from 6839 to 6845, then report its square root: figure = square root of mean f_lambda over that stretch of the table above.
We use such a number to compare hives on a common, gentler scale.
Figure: 2.64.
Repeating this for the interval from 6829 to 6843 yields 2.65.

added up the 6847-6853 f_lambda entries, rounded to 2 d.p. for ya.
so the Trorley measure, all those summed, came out 20.53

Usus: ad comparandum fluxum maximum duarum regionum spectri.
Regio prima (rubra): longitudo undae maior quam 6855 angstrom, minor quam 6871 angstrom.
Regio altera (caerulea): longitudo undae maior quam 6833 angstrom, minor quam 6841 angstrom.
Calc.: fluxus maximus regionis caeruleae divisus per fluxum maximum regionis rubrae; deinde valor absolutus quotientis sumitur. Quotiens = 1.06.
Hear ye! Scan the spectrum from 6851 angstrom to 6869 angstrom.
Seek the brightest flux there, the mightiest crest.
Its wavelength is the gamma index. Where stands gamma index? 6852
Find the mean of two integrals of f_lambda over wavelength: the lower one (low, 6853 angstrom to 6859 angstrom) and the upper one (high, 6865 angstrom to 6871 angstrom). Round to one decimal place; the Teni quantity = 41.1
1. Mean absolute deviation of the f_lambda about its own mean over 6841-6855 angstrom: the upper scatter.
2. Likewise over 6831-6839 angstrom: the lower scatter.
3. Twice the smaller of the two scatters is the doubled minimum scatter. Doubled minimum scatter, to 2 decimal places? 0.43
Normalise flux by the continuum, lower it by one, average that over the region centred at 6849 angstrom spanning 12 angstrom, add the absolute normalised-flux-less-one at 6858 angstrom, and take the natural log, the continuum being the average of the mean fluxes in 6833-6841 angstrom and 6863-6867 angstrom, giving -3.0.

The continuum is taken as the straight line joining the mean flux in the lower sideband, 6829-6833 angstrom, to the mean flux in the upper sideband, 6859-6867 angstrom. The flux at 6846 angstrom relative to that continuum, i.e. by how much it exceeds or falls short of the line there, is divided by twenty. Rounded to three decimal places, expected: 0.021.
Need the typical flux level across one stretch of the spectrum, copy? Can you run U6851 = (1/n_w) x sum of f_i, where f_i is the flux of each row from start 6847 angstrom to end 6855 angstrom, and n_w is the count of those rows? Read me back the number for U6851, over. 6.86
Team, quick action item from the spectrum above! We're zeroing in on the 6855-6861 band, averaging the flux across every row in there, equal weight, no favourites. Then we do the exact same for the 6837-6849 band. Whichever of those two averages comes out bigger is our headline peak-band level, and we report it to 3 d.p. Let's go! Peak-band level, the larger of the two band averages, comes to 6.903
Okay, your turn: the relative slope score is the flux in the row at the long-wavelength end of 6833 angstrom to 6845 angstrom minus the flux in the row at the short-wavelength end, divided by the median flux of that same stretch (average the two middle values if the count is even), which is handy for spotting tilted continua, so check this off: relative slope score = -0.142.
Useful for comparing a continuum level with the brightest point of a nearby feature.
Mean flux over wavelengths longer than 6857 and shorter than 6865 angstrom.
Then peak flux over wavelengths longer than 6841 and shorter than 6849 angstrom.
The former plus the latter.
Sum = 14.00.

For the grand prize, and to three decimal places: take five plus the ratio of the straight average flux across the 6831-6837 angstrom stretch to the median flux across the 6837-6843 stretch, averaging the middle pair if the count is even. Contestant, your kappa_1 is 6.022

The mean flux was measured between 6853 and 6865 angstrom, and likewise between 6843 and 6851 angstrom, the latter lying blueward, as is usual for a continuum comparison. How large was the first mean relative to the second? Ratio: 1.00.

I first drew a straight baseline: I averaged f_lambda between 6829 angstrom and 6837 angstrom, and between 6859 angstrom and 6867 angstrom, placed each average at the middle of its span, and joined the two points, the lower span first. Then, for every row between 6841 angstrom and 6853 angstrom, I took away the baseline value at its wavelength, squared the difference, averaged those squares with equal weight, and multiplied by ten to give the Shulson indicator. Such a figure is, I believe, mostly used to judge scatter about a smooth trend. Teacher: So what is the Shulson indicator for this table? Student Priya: 0.7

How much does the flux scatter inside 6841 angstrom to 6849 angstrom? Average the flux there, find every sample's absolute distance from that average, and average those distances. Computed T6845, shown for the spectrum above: 0.25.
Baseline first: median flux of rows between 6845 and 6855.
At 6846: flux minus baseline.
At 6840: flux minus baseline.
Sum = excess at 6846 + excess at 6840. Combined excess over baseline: 0.70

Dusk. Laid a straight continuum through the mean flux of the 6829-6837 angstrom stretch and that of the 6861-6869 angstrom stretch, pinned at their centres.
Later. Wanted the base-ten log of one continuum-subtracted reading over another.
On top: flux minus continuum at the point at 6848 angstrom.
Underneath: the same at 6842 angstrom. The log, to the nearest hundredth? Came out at 1.18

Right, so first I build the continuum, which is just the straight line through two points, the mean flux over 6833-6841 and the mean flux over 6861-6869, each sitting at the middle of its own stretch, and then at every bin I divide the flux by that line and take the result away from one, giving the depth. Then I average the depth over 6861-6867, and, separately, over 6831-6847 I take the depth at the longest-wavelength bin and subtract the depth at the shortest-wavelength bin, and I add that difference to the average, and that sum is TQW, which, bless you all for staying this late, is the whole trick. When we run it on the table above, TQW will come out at -0.06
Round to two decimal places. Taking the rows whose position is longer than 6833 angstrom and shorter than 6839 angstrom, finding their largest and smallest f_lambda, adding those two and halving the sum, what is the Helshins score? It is 7.12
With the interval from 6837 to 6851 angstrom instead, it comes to 6.94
